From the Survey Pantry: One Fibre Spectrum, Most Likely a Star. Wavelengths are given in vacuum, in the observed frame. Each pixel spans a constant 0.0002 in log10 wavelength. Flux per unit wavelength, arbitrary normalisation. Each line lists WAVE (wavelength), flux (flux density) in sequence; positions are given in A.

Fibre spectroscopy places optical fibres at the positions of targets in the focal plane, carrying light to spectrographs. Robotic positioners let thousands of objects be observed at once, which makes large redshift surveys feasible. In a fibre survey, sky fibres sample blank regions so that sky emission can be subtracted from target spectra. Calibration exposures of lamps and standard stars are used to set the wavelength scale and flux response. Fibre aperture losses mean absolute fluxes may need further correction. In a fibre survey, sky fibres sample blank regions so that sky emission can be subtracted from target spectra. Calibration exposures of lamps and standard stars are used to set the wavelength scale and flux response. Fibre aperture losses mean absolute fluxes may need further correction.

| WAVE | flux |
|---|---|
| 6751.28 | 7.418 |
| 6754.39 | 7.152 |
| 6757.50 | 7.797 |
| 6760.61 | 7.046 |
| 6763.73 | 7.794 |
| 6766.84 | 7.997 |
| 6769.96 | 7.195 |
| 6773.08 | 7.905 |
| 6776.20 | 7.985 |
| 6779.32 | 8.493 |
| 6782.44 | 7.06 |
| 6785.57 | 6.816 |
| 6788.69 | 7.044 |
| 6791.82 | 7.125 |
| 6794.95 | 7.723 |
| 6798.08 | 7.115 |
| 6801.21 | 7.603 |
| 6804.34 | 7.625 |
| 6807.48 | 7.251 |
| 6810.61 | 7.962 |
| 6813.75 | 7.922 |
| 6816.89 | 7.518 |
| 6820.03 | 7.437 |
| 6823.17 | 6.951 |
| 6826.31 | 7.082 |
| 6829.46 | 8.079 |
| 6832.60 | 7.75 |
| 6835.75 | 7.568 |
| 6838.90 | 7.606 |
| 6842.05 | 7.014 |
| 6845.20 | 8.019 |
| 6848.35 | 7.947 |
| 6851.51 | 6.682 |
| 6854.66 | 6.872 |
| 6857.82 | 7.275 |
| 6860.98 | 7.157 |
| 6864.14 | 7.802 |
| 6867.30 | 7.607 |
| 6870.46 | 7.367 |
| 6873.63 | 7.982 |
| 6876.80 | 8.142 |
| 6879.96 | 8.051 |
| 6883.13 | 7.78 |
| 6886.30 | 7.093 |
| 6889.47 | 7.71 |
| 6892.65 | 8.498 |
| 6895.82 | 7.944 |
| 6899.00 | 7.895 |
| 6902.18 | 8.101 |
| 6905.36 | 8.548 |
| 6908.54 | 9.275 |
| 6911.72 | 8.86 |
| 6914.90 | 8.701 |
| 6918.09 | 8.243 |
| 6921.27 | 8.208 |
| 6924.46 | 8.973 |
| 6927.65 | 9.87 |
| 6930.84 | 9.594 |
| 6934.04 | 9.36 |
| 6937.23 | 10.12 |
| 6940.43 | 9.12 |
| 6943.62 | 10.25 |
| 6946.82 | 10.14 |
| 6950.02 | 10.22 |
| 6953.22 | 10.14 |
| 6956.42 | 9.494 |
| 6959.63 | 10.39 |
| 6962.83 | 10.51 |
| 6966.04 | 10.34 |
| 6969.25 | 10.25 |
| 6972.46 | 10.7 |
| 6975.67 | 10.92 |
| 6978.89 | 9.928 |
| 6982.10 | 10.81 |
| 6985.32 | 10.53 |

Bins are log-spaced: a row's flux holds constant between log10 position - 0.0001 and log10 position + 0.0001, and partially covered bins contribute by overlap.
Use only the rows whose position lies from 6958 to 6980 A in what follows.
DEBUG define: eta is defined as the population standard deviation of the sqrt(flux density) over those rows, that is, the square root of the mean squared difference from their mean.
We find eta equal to 0.046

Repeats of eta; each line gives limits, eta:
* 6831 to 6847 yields 0.060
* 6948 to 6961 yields 0.054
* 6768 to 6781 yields 0.083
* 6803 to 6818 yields 0.048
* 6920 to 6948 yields 0.104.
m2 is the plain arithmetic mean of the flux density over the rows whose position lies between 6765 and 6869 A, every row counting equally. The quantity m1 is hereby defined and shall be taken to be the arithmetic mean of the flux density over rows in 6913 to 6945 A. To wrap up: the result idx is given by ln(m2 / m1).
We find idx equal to -0.21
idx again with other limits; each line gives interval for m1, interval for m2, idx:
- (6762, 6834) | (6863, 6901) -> 0.04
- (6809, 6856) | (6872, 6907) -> 0.06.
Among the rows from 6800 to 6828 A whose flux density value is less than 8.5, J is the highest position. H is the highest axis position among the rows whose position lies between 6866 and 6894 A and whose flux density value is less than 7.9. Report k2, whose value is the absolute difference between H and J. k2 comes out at 63.2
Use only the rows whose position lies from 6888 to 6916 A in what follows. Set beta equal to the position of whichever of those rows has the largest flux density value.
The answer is 6908.54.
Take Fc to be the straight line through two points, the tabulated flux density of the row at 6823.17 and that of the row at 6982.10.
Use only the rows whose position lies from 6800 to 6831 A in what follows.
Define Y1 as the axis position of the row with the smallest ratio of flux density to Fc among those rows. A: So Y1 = 6823.17 A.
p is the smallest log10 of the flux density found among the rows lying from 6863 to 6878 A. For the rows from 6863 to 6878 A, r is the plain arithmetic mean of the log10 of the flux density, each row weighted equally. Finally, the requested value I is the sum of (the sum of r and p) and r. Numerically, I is 2.65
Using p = 0.867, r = 0.891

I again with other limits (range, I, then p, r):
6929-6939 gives 2.94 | 0.971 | 0.986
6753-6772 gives 2.60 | 0.848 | 0.874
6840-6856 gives 2.55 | 0.825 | 0.862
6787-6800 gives 2.57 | 0.848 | 0.860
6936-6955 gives 2.96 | 0.960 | 1.000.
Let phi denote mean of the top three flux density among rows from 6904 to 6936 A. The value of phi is 9.6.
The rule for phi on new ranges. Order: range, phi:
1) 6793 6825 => 7.9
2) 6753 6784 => 8.2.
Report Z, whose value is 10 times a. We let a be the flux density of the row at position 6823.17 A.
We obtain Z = 70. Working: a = 6.951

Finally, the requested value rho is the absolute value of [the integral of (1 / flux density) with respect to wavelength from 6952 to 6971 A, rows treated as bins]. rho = 1.9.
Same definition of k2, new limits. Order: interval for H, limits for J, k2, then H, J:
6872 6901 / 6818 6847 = 53.8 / 6899.00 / 6845.20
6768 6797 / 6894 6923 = 126.3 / 6794.95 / 6921.27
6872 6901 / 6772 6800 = 100.9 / 6899.00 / 6798.08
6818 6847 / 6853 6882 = 37.9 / 6842.05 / 6879.96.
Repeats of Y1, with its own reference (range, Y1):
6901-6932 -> 6921.27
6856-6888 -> 6886.30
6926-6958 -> 6940.43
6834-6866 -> 6851.51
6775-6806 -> 6798.08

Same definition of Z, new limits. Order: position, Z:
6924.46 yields 90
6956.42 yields 95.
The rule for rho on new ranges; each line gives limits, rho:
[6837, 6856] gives 2.6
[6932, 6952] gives 2.0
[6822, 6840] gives 2.4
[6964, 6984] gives 1.9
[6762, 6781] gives 2.4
